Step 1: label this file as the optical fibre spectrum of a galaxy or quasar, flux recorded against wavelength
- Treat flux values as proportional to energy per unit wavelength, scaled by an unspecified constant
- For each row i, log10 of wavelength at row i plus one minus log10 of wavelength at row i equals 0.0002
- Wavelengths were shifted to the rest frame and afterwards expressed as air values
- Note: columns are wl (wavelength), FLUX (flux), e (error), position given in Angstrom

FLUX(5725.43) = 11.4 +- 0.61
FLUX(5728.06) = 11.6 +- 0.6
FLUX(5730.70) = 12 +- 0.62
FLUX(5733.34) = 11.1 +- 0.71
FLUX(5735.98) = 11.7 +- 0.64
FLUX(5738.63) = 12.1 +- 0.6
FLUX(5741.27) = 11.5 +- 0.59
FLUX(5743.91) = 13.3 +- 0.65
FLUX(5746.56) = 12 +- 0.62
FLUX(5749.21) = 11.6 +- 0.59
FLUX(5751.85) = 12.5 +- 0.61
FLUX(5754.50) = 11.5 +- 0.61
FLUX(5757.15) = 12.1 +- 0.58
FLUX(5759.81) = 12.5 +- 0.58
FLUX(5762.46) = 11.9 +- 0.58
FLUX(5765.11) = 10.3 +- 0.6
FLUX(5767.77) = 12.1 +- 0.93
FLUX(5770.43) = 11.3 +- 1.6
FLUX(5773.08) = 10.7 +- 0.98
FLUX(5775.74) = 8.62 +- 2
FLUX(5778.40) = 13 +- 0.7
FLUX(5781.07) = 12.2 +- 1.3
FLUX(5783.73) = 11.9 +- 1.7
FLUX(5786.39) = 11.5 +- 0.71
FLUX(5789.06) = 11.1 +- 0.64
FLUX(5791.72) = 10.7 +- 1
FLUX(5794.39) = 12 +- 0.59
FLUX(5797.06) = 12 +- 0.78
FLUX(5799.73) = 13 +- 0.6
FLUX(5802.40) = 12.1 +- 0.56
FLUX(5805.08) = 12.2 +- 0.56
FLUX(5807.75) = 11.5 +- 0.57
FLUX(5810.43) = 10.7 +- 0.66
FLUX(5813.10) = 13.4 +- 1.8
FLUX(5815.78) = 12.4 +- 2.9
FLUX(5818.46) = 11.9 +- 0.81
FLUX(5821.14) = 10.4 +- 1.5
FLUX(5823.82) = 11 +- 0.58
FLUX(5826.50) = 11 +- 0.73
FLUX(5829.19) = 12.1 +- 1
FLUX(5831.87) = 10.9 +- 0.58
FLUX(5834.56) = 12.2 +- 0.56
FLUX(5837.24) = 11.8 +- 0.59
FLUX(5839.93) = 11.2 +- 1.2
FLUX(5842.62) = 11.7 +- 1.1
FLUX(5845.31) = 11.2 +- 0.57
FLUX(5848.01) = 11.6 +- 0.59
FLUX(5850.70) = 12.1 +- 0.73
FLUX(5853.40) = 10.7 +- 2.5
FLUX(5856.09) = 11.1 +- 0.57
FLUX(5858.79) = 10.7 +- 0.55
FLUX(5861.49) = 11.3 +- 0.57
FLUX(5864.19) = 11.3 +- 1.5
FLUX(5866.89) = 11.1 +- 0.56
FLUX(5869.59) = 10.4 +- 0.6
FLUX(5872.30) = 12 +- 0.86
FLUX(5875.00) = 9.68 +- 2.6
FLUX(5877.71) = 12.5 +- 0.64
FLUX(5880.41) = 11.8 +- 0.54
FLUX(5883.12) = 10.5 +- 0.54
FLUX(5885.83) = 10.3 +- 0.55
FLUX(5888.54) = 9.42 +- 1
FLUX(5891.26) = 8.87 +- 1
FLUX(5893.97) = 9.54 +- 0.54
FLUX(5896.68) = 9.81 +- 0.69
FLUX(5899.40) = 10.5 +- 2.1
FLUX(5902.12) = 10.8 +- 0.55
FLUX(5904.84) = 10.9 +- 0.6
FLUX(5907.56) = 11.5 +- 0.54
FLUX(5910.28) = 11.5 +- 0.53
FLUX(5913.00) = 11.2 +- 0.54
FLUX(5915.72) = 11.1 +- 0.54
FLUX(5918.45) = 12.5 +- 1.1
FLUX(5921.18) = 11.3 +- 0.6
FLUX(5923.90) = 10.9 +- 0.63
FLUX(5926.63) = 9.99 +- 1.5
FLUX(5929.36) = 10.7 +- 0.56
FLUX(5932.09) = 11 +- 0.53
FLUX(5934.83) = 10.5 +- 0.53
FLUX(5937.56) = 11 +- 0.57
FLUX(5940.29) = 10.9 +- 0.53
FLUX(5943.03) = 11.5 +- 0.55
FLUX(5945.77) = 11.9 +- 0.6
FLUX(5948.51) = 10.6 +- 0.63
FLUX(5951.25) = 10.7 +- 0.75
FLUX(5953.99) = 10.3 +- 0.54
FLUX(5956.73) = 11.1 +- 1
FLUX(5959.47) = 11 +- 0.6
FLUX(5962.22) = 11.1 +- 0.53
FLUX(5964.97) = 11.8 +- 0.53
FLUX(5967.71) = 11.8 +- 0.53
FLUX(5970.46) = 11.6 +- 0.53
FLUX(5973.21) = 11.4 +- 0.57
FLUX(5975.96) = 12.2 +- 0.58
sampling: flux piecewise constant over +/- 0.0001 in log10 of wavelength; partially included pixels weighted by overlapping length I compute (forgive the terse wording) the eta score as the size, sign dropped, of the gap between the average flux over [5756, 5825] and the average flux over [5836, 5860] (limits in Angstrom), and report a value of 0.29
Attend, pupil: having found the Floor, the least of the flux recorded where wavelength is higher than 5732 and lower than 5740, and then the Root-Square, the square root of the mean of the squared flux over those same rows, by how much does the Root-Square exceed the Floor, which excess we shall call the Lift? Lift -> 0.54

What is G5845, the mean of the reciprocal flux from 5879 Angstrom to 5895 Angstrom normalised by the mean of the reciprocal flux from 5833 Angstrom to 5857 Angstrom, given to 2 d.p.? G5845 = 1.15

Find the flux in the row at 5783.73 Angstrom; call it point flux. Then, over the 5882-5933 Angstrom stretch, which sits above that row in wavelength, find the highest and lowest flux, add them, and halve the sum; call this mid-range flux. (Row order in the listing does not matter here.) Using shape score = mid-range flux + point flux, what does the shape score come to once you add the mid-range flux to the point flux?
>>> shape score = 22.6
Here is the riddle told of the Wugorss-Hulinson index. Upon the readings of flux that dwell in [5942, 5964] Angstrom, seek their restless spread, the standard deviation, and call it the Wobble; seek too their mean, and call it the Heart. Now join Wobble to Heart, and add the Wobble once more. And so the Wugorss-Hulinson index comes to 12.0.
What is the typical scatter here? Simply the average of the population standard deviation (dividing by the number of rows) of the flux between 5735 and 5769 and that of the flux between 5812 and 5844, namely 0.73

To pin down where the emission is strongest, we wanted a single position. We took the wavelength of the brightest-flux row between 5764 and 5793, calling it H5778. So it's 5778.40 Angstrom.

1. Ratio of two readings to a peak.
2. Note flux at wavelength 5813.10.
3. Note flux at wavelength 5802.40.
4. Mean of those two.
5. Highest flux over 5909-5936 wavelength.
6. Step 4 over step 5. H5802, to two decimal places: 1.02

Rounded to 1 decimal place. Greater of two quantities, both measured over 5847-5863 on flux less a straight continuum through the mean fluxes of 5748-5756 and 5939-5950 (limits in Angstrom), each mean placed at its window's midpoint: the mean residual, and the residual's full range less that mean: 1.7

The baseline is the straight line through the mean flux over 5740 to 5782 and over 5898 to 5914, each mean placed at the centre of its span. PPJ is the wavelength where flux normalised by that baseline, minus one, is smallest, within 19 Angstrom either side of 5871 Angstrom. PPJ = 5888.54 Angstrom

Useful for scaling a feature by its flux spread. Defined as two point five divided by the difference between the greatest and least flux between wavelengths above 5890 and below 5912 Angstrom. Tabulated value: 1.0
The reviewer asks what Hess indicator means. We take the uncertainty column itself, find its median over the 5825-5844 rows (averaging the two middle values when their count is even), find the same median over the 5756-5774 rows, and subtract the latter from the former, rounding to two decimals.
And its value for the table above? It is 0.13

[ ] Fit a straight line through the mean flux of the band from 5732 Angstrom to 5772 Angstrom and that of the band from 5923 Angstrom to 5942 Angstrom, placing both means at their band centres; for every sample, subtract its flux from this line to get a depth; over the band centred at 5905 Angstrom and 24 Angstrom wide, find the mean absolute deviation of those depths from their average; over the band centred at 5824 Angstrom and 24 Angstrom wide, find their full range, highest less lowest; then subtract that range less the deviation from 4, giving 1.6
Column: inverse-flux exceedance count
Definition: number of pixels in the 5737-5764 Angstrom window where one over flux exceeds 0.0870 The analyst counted 0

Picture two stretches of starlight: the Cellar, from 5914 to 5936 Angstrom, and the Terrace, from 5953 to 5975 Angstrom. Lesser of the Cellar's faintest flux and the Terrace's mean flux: 10.0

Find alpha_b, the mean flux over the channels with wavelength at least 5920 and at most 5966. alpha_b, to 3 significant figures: 11.0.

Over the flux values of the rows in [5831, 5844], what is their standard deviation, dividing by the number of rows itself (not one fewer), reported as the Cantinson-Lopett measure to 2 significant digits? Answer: 0.46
